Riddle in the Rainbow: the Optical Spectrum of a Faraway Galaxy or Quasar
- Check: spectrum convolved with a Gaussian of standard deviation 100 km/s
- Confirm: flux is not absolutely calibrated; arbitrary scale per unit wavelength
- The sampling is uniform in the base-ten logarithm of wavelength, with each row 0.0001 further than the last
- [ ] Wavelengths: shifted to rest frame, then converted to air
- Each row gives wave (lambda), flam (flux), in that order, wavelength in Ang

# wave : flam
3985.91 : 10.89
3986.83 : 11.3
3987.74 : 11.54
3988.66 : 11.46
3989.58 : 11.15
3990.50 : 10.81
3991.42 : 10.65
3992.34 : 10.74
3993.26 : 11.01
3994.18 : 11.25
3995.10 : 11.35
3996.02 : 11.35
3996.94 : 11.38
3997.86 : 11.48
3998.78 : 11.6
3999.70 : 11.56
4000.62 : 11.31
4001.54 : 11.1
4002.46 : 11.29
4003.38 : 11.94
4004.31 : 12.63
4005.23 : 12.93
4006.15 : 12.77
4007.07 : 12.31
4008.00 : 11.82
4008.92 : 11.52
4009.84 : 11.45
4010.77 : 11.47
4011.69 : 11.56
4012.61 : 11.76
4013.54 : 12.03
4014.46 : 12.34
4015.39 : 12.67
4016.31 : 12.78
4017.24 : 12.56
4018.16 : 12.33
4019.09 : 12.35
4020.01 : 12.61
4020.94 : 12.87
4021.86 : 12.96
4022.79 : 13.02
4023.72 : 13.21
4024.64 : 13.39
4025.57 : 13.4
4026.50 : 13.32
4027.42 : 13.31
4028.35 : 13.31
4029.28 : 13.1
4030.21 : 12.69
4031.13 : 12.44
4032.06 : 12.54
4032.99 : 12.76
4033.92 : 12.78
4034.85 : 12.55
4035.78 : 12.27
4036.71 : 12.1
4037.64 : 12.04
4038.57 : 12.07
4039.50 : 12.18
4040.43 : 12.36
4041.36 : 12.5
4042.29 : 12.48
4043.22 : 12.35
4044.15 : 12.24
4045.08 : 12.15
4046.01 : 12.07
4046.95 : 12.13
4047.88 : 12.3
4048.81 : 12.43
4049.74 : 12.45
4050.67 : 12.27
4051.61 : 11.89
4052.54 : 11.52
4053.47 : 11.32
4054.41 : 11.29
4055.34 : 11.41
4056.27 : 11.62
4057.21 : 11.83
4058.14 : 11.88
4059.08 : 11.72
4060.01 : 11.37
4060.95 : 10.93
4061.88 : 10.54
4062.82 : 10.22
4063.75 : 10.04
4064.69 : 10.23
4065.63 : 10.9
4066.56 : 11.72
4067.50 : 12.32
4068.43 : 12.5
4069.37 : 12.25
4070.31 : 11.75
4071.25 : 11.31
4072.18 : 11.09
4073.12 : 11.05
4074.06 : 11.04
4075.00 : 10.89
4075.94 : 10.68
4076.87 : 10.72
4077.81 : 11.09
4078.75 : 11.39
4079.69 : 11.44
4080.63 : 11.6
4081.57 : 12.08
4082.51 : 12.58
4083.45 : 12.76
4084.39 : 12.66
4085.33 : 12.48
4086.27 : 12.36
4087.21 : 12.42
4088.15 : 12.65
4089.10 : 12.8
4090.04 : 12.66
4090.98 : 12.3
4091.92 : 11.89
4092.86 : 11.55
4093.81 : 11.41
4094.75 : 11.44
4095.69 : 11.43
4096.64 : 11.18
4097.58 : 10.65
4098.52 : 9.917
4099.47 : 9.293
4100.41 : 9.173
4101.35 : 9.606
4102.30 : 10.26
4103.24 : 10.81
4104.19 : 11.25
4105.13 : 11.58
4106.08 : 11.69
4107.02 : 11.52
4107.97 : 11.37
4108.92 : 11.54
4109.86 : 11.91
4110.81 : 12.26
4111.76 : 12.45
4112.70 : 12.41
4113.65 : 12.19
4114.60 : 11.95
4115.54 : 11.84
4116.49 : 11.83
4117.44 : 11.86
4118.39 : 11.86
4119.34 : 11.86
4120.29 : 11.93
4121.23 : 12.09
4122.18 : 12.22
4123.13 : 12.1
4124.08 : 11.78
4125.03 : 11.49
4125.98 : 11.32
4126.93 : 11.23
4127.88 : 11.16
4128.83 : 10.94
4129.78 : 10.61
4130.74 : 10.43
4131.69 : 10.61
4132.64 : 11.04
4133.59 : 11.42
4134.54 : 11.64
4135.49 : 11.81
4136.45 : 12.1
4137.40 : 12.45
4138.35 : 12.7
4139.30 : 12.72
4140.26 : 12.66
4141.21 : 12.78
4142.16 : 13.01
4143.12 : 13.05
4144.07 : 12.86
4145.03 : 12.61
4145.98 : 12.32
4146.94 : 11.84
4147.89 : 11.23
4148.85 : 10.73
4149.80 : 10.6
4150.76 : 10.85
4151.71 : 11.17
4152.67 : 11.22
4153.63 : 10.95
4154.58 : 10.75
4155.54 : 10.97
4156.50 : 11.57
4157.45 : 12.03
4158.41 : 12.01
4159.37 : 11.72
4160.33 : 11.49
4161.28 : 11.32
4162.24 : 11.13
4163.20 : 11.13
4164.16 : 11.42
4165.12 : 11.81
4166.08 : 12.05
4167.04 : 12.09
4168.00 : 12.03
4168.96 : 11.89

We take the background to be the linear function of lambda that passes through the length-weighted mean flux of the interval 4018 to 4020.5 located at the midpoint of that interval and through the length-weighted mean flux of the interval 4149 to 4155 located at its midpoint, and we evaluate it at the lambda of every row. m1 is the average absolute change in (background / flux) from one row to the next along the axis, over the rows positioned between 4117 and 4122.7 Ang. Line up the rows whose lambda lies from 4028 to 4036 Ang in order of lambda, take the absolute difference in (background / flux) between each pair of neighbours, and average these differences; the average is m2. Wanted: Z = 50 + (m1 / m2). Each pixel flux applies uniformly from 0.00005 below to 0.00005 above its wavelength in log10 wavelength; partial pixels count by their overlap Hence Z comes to 50.40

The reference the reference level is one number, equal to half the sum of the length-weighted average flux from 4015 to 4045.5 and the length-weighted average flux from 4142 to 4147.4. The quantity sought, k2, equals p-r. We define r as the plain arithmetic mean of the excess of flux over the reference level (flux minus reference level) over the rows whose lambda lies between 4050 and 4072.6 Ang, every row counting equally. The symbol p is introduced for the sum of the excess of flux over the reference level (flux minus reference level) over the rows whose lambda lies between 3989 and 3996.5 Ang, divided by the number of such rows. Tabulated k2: -0.4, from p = -1.6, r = -1.20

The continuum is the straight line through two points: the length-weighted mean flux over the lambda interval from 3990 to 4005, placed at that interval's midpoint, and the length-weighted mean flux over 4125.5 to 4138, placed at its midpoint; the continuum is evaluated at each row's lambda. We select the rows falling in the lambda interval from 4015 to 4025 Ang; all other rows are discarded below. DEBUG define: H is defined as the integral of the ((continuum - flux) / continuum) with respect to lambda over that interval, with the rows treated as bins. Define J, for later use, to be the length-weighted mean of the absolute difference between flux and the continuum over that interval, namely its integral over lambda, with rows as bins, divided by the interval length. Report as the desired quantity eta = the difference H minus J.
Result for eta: -2.7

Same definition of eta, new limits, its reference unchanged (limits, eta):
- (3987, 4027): -2.9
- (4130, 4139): -0.9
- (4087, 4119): -1.2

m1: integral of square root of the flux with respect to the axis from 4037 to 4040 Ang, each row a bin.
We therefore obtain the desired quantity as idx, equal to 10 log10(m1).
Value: 10.2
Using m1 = 10.4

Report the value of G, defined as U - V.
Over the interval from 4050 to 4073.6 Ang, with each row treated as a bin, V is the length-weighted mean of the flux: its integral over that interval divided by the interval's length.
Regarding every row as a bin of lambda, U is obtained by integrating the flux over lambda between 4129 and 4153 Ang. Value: 271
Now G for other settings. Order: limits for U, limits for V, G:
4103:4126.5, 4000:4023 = 265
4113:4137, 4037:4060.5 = 266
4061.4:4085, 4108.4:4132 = 257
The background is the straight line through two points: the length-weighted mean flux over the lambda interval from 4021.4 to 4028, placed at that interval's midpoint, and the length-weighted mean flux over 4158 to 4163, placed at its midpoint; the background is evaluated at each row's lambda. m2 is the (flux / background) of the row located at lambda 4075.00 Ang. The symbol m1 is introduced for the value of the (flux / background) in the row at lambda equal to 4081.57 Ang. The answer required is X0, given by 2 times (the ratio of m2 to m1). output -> 1.8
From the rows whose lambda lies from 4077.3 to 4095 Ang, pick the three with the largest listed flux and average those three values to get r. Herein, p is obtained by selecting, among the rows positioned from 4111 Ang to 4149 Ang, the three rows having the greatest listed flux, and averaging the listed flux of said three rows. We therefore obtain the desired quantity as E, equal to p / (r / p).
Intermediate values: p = 13.0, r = 12.7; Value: 13.2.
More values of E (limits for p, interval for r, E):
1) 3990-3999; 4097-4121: 10.7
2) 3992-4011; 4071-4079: 14.5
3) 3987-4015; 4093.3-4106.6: 14.1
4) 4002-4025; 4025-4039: 13.1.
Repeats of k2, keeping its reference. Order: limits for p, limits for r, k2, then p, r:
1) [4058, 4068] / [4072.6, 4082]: -0.1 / -1.5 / -1.42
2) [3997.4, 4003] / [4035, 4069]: -0.4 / -1.2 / -0.85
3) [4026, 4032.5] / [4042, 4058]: 1.0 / 0.3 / -0.63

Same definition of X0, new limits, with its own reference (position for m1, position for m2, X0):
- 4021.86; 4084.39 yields 2.1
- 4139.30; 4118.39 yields 1.8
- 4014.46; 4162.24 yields 2.1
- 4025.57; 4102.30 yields 1.7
